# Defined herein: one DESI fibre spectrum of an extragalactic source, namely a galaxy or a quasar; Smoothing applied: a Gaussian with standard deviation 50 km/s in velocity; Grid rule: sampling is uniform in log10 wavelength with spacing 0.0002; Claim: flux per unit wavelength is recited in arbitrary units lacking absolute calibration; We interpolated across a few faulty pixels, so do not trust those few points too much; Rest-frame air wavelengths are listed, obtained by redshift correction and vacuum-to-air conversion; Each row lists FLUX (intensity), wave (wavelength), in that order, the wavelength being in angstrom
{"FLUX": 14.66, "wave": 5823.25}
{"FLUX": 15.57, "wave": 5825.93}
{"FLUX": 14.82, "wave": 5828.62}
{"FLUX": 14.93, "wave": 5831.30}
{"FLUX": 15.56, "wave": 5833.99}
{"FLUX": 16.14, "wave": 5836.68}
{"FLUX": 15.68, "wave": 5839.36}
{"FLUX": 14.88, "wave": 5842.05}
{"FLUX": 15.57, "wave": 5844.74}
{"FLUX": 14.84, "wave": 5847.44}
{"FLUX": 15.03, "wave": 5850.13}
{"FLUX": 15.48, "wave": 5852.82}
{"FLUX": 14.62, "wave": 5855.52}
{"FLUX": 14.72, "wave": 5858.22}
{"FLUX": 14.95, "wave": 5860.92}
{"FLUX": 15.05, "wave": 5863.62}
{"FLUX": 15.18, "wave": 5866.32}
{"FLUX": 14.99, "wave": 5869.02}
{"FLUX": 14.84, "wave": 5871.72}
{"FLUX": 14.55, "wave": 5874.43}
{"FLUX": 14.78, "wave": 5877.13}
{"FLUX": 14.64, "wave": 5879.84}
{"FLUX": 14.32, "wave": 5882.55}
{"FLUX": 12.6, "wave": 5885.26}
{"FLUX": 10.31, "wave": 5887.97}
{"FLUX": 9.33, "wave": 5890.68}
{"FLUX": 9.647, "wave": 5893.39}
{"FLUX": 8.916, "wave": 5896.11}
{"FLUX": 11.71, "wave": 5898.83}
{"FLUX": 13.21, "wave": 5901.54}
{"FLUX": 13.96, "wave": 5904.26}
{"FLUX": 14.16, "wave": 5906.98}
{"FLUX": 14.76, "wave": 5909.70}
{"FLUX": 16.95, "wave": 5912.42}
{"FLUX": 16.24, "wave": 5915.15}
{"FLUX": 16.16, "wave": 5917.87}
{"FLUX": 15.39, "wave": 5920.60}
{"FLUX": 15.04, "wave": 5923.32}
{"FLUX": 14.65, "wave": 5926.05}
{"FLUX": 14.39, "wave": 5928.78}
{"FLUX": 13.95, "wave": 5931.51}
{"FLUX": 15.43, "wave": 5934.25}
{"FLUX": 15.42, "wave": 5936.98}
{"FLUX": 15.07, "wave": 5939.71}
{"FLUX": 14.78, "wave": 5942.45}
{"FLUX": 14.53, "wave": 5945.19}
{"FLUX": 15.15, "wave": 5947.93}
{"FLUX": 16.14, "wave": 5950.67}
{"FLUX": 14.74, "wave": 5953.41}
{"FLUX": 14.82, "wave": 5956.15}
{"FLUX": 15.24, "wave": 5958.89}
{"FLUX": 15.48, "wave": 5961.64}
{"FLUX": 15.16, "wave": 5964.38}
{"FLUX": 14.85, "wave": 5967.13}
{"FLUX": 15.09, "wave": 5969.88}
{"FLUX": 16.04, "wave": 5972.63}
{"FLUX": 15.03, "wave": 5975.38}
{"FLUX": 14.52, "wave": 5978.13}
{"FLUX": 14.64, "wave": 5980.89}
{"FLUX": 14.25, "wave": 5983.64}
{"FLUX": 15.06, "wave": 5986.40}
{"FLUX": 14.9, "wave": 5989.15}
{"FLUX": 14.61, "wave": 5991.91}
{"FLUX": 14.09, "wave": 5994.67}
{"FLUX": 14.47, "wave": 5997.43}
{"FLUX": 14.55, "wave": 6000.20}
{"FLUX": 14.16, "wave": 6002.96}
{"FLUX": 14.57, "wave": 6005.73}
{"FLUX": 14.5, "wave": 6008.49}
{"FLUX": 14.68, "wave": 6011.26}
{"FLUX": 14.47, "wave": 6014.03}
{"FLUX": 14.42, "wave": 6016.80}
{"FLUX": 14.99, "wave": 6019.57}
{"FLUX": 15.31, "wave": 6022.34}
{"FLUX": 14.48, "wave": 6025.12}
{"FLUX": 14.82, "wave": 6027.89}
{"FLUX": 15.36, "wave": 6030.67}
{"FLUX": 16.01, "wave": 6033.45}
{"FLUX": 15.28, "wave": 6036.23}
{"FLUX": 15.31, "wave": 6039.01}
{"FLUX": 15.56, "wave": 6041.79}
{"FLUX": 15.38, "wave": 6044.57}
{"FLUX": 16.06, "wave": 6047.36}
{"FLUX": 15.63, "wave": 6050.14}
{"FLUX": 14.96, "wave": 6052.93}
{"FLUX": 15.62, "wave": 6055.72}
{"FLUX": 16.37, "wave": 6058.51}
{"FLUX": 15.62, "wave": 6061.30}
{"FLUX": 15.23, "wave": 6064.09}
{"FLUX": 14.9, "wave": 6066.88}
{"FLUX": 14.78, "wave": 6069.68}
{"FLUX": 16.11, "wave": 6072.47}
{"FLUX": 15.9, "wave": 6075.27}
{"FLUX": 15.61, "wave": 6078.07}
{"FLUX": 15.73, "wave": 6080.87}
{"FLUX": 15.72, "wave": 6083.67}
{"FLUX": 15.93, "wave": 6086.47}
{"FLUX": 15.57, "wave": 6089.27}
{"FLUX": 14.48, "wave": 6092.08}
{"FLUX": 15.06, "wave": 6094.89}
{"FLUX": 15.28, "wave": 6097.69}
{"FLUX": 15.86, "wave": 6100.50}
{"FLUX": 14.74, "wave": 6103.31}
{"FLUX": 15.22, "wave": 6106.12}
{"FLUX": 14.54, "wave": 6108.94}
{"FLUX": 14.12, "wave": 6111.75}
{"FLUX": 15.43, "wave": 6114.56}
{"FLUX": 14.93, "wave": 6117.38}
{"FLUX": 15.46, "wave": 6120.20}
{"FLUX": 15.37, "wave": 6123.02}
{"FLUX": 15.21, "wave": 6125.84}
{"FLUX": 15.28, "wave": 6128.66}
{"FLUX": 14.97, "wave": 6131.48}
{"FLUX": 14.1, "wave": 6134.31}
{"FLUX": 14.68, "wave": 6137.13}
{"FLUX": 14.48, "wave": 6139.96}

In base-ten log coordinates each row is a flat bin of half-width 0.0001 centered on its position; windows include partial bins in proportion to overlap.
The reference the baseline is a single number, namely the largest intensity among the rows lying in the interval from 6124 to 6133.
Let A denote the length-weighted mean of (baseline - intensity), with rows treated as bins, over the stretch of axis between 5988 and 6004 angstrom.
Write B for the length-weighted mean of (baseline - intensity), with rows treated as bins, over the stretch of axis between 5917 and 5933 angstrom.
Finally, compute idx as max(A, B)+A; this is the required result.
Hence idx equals 1.6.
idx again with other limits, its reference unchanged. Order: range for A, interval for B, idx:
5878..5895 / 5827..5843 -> 6.9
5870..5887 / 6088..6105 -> 2.1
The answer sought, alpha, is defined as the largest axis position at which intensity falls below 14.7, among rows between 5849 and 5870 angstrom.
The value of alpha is 5855.52 angstrom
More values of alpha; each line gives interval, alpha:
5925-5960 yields 5945.19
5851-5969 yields 5945.19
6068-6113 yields 6111.75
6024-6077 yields 6025.12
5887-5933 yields 5931.51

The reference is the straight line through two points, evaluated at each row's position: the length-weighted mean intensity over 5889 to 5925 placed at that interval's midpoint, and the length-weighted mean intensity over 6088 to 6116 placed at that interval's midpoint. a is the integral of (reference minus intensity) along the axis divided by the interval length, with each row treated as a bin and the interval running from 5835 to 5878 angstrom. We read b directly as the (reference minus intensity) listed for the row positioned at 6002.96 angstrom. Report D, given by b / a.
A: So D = 0.0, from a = -2.0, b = 0.1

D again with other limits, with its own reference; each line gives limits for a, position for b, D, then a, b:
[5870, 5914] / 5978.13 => -1.6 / 0.3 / -0.5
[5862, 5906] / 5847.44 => -6.5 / 0.3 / -1.8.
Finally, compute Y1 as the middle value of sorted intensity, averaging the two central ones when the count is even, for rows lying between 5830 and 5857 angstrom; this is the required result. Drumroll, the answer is 15.3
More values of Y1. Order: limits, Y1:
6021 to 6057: 15.4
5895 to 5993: 14.9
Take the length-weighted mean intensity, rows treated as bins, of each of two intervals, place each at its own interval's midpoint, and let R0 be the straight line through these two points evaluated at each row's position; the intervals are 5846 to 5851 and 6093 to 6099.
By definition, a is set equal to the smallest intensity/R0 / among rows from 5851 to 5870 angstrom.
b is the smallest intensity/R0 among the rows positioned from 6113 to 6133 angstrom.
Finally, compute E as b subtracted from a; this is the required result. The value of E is -0.007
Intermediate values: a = 0.979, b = 0.986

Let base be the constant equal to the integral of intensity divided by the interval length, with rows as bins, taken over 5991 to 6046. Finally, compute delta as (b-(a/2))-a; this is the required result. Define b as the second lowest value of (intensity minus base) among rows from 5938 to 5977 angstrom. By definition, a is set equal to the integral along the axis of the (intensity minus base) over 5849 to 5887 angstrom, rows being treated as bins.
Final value 11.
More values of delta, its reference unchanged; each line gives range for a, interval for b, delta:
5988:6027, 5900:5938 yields 15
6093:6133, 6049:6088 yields -14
